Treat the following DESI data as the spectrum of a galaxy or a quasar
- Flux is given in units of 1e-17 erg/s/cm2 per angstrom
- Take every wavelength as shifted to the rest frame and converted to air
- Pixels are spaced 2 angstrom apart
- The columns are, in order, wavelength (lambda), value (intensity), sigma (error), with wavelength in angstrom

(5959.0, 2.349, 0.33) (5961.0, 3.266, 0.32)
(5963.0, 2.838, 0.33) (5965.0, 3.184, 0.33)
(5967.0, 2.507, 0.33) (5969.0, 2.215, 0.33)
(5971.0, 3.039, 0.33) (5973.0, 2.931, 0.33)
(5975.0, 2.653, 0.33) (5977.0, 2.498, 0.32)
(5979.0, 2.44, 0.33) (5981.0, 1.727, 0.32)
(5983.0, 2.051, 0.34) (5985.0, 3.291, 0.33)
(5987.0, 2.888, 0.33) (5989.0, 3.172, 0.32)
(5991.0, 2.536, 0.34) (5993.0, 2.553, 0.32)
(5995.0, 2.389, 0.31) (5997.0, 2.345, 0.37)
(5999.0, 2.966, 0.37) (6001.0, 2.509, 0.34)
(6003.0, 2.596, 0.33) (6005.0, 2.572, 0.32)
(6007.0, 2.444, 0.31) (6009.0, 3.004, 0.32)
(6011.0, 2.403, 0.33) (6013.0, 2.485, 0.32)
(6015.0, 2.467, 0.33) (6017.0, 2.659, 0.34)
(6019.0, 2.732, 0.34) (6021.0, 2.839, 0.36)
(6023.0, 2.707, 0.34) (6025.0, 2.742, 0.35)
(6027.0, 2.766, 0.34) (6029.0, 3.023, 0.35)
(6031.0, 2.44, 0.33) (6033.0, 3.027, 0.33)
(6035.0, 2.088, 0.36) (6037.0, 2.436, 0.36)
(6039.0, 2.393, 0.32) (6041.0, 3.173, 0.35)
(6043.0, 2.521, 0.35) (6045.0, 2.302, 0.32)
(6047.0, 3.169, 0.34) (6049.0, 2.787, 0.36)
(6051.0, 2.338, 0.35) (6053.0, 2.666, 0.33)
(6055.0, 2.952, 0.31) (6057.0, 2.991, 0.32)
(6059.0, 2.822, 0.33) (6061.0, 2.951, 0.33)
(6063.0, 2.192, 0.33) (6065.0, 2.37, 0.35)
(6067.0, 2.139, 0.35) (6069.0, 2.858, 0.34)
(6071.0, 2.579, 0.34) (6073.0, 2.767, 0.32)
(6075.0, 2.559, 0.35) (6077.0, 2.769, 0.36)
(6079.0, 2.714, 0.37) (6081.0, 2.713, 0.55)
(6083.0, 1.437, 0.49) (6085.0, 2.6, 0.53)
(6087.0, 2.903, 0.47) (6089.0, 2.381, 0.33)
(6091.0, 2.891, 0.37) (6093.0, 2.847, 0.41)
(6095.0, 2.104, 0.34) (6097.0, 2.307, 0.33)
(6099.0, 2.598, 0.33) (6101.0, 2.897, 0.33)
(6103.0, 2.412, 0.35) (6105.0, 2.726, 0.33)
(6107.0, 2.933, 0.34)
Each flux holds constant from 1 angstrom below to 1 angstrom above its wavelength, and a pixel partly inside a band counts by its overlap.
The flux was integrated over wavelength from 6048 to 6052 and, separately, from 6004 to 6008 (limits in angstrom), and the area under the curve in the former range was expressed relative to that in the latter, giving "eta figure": 1.02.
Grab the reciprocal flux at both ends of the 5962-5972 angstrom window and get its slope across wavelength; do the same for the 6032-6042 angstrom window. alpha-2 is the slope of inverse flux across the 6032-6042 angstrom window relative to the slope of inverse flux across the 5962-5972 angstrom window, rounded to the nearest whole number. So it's 1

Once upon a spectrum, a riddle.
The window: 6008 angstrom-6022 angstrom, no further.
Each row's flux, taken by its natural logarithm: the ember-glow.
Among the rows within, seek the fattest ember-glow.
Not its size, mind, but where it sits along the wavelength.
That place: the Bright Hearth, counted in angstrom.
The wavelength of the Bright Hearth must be 6009.0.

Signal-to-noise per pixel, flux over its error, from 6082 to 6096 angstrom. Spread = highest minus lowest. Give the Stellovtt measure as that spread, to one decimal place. 4.9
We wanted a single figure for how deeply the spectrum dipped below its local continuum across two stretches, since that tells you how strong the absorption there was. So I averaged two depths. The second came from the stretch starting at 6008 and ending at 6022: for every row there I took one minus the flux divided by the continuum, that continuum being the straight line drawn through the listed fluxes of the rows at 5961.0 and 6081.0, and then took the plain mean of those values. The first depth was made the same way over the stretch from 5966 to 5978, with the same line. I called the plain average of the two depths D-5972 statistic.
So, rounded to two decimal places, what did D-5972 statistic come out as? 0.15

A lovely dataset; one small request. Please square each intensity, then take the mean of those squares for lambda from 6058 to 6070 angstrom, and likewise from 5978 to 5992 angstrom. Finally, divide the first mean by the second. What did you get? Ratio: 0.95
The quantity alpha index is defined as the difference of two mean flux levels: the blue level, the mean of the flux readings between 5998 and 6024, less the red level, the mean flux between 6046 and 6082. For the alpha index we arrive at -0.04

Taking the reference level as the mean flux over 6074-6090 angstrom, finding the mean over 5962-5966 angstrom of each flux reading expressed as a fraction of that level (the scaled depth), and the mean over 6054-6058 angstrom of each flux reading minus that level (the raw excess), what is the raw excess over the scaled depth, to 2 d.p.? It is 0.39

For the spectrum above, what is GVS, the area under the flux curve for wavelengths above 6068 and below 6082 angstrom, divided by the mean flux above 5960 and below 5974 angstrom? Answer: 13.3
